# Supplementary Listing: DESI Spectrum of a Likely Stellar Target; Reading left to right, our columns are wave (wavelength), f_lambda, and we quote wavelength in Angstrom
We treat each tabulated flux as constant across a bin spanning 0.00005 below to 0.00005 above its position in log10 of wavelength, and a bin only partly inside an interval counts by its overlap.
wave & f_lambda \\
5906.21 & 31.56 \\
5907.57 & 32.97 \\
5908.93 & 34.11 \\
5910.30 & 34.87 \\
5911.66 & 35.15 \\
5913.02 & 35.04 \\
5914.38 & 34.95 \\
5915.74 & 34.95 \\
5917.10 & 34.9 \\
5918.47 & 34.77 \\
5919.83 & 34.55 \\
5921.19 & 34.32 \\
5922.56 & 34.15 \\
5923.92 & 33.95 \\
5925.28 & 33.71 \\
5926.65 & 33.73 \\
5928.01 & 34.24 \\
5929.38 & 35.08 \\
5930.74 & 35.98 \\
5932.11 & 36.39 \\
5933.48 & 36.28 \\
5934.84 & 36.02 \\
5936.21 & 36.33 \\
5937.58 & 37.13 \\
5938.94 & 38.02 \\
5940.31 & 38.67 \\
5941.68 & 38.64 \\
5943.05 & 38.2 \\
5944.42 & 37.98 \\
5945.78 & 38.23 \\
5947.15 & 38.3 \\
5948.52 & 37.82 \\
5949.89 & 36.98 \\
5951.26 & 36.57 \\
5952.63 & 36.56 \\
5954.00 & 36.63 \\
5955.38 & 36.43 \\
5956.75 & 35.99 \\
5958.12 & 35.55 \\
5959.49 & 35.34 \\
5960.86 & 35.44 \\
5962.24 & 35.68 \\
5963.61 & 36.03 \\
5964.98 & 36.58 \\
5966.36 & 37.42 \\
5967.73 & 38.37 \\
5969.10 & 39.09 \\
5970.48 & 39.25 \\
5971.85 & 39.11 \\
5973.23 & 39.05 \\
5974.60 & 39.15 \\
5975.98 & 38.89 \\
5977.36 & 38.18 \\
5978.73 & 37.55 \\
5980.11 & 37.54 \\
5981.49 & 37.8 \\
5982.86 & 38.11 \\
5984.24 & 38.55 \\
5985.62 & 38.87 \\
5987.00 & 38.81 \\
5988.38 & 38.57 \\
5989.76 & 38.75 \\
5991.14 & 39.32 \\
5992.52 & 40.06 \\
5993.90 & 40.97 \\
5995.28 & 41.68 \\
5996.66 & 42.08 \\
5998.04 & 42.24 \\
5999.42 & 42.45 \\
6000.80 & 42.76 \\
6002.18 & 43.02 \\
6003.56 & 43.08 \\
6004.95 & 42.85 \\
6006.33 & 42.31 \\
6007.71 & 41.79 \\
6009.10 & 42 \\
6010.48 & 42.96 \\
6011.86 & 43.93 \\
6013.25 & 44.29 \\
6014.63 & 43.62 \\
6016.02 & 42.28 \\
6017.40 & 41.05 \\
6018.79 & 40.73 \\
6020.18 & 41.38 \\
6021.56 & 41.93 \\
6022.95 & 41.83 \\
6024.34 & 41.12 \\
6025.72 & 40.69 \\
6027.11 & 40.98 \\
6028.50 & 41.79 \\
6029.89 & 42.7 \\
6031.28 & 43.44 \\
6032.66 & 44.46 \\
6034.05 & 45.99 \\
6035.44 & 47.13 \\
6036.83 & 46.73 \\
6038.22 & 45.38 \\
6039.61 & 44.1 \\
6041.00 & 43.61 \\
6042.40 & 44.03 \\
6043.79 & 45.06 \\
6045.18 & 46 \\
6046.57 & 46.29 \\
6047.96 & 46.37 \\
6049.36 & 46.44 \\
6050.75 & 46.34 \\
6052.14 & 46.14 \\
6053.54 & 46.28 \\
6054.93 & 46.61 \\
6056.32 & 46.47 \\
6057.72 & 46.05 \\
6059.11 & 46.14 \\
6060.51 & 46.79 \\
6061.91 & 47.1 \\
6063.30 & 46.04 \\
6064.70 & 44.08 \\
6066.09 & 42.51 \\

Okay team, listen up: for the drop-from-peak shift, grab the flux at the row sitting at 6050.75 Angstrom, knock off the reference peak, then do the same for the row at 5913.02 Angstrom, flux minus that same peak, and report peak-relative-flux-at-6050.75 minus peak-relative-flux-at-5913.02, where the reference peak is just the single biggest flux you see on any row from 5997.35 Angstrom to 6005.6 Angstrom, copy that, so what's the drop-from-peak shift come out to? 11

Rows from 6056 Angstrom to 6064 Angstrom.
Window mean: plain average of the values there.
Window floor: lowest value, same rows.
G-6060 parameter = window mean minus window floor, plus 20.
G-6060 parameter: 20.4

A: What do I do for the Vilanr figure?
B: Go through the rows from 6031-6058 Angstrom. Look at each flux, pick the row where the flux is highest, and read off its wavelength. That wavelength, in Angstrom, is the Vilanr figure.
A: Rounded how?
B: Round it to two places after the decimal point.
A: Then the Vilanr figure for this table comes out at 6035.44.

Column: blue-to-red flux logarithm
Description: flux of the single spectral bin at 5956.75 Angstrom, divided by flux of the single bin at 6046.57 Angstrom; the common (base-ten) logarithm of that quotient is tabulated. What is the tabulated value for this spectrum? -0.11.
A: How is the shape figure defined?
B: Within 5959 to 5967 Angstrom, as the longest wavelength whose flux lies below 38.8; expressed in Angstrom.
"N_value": 5966.36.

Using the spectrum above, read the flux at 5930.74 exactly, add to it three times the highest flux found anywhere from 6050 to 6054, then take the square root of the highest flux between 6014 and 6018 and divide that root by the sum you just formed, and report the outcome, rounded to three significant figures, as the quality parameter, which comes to 0.0377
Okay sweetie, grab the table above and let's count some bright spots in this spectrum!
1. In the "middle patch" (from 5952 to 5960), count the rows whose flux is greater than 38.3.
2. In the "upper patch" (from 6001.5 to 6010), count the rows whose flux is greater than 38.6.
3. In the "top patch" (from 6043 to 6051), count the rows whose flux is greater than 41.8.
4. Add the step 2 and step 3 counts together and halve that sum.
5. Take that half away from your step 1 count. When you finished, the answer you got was -6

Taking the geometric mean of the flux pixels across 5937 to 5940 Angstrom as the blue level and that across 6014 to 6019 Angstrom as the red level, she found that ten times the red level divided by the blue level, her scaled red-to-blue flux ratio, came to 11.2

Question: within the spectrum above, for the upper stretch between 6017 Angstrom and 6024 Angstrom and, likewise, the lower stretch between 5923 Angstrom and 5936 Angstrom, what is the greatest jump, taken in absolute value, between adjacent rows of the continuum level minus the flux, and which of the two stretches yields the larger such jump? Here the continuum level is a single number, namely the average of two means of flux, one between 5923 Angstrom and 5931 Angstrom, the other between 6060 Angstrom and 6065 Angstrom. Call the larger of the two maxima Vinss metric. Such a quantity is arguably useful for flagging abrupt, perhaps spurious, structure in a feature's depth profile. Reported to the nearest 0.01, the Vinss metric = 0.90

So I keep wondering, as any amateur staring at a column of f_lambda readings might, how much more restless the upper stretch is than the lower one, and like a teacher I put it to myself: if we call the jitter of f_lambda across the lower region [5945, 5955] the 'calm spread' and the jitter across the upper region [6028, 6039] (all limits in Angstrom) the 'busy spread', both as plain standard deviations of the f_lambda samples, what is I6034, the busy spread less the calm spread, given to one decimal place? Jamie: 1.1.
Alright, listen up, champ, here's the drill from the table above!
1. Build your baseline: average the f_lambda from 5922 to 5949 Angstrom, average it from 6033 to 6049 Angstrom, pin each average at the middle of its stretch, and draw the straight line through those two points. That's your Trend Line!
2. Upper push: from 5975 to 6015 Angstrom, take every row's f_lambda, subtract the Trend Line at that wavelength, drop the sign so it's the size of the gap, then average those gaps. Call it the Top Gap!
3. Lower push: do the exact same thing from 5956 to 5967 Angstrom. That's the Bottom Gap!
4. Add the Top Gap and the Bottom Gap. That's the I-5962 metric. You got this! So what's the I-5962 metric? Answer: 3.9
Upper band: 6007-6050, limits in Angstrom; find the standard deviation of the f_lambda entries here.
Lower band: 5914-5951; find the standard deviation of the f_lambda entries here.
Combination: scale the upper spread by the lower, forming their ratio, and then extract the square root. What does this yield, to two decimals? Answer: 1.09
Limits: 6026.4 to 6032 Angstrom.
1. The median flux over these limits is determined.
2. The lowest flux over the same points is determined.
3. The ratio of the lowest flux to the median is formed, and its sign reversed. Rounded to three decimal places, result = -0.970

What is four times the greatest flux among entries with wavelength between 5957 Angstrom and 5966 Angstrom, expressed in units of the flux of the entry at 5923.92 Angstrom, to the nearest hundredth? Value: 4.31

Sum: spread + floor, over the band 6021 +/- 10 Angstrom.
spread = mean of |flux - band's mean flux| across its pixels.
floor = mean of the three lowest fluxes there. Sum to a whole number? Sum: 42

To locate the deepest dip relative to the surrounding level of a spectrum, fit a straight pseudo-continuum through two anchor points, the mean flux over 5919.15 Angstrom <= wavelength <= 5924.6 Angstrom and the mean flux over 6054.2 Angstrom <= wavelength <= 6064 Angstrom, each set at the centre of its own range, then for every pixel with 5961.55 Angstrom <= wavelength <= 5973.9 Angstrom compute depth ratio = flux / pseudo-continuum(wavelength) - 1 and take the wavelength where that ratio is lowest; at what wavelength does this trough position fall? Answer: 5962.24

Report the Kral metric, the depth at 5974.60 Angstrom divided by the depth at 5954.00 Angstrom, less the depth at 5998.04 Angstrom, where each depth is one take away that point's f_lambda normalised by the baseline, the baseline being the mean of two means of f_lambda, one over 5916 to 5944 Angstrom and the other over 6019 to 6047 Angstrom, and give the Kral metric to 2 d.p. 0.25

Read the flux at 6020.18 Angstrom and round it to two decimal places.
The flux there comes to 41.38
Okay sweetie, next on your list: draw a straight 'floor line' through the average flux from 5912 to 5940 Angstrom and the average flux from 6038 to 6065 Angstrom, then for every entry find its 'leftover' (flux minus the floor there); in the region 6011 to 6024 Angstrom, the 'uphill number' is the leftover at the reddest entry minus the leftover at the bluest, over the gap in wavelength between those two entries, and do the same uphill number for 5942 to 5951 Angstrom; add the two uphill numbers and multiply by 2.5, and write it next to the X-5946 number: -1.3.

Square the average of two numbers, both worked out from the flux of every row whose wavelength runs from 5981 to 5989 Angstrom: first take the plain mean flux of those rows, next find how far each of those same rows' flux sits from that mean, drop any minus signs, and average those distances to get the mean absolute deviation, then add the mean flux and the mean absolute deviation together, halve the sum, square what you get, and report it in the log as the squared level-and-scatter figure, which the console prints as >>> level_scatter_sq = 376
